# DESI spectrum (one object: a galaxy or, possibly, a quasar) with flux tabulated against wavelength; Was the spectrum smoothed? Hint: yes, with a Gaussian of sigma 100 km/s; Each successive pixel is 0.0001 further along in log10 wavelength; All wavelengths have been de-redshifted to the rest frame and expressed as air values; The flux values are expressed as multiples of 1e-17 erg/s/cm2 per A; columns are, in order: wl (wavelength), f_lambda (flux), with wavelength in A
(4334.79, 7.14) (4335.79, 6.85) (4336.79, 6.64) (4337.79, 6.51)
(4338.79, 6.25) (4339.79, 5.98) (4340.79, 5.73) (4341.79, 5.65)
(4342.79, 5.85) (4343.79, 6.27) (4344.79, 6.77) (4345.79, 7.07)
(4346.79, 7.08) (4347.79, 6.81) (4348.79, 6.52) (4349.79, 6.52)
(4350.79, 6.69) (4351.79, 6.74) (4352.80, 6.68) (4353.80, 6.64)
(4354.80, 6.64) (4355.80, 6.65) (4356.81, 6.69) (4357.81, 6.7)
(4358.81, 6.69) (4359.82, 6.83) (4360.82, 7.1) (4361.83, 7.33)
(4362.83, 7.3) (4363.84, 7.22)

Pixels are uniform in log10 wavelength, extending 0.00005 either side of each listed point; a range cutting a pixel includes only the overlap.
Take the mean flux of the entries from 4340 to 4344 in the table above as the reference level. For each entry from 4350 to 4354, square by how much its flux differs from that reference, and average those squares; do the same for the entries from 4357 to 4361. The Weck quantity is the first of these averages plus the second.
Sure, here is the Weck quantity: 1.6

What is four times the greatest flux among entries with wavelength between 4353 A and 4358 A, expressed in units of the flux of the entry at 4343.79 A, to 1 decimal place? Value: 4.3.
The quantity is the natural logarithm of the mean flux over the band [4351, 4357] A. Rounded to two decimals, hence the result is 1.90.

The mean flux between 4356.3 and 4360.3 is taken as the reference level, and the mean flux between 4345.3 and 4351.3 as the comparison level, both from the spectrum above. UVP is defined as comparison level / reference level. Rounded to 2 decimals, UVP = 1.01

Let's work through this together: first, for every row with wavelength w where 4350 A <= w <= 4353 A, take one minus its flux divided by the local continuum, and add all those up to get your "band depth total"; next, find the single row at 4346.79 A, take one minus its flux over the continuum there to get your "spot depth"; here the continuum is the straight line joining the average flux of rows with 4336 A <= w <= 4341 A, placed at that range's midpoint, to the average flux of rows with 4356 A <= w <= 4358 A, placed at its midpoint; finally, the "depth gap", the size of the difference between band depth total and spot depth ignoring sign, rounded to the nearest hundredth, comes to 0.03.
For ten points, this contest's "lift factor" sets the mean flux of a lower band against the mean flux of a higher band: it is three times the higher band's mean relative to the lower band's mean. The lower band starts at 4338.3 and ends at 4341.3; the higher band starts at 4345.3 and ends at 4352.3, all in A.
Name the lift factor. 3.40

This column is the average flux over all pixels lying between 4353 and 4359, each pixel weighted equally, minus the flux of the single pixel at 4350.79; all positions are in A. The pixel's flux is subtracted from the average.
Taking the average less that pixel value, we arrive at 0.0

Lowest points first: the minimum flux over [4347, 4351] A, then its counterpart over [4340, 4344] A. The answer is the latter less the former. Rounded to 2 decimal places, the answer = -0.87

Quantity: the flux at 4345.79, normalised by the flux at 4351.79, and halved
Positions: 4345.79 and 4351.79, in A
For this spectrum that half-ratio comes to 0.524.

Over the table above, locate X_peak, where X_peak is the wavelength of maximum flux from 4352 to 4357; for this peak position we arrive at 4356.81 A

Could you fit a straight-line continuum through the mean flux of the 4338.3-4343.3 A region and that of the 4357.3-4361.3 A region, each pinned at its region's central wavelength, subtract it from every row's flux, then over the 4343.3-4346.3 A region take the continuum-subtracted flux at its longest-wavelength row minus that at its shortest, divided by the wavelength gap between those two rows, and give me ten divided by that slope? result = 29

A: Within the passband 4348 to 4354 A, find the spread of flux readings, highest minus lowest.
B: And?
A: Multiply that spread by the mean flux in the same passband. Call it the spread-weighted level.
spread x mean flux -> 1.5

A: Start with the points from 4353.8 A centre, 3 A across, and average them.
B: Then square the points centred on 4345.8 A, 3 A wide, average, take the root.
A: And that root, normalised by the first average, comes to 1.05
